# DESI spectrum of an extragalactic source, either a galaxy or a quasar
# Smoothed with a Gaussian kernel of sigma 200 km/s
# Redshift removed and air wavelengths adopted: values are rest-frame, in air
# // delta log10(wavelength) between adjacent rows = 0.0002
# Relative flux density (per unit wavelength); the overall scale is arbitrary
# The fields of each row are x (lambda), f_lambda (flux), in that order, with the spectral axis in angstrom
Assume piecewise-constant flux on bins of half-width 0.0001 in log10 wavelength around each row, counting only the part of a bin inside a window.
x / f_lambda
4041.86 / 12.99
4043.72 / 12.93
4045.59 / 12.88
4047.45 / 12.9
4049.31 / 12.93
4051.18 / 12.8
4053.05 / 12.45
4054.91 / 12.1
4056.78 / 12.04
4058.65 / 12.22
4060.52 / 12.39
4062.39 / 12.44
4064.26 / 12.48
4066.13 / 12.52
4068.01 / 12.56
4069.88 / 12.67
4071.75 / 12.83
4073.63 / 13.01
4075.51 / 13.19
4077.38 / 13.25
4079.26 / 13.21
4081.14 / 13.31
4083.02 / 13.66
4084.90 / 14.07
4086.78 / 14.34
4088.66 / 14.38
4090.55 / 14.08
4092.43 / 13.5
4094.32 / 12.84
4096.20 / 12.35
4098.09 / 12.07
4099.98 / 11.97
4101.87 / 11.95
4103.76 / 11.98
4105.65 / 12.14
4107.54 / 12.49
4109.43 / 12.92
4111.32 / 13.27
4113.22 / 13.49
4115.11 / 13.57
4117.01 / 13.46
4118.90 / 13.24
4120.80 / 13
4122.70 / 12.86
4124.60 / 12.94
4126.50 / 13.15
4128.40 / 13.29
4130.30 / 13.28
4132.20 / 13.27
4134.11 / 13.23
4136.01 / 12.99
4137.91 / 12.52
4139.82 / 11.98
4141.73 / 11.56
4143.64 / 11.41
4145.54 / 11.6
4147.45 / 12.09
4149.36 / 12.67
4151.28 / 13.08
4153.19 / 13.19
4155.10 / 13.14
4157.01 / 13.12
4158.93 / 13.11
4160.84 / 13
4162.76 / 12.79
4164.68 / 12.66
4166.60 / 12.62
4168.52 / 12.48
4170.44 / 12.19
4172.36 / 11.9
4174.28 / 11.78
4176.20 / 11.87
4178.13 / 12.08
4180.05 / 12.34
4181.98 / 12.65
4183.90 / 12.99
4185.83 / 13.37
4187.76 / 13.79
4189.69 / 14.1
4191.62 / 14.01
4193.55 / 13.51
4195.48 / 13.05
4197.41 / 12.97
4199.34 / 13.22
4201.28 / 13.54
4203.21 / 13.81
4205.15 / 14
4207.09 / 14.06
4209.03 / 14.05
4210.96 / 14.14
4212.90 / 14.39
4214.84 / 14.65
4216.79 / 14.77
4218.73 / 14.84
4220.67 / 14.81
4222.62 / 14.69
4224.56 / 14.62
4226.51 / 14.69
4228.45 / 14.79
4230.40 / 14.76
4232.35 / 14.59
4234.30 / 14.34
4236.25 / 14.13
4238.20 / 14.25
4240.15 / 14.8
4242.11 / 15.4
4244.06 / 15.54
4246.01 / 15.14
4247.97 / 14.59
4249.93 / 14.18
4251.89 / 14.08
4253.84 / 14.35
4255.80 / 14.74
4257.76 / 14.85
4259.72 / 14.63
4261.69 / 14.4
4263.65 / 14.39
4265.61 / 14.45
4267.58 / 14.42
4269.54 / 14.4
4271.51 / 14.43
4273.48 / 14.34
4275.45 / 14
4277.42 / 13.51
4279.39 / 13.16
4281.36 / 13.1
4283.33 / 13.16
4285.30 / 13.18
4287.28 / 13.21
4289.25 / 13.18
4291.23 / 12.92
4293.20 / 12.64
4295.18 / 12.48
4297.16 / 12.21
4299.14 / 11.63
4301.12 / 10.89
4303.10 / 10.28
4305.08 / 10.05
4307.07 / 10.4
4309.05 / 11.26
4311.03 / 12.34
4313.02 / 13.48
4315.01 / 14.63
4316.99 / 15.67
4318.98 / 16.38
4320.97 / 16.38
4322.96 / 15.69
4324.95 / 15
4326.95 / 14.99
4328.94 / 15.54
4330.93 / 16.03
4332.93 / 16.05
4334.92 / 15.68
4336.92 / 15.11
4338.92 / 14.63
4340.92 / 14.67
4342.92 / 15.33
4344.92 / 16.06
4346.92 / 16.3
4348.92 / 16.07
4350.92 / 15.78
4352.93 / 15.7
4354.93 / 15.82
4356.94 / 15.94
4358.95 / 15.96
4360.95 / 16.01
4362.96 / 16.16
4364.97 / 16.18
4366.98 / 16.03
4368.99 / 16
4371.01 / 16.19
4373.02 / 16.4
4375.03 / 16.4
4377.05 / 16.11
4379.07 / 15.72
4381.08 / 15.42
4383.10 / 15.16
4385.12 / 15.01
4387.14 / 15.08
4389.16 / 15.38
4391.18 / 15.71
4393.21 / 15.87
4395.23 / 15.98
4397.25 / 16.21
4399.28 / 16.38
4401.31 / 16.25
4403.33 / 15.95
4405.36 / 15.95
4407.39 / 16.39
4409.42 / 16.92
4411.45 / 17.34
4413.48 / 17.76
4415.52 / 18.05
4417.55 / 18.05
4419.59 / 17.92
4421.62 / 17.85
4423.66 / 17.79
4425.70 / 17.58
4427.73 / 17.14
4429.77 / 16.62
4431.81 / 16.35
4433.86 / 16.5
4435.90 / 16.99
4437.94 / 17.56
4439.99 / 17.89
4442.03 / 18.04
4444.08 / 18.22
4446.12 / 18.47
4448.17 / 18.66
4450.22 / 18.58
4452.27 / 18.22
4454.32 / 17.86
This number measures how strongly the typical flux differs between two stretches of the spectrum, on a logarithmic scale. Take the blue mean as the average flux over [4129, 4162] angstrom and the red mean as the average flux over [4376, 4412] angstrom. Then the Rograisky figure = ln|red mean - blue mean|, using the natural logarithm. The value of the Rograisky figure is 1.2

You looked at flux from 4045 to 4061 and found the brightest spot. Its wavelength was 4049.31 angstrom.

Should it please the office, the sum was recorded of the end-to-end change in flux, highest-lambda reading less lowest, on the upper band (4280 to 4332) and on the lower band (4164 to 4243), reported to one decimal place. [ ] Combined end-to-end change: 5.7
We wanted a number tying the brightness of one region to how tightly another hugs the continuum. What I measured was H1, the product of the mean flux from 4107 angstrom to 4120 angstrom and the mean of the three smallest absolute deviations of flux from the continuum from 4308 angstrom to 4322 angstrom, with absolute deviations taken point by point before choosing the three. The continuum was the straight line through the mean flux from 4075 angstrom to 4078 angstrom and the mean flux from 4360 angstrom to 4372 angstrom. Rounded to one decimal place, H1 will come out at 6.8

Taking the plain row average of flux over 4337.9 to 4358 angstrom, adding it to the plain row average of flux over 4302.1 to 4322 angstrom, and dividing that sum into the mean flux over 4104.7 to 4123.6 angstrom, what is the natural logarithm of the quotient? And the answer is -0.79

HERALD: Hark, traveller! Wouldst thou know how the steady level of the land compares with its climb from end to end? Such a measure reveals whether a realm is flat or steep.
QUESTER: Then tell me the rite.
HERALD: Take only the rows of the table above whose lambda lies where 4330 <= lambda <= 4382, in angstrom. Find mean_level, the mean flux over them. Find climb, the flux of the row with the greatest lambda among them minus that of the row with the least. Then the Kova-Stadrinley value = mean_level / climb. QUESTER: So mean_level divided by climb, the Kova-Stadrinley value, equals -26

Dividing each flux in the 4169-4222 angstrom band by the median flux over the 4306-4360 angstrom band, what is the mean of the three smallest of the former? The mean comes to 0.76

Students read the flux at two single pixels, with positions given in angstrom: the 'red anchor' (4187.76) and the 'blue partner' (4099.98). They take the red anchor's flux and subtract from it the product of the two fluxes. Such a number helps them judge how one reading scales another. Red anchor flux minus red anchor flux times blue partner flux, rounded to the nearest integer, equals -151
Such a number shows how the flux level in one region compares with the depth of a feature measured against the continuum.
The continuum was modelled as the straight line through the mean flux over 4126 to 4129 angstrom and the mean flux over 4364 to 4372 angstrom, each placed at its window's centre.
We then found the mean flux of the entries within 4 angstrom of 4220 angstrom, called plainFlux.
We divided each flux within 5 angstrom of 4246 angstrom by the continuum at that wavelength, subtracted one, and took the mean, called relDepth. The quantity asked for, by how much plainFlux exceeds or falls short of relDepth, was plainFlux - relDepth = 14.8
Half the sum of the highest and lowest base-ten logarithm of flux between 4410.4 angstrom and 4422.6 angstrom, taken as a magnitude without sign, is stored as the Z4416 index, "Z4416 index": 1.25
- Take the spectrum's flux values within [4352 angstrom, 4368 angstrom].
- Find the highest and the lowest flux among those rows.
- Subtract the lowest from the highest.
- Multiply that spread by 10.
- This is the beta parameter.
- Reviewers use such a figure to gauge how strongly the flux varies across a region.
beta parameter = 4.8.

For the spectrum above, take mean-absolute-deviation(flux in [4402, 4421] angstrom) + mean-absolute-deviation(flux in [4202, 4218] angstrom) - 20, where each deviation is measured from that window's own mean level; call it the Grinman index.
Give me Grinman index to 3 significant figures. -19.0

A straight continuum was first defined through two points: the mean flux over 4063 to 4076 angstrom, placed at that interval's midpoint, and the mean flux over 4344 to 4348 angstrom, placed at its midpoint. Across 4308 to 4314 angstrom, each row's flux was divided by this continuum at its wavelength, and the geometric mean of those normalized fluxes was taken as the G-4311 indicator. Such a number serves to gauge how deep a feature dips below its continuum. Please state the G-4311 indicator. 0.78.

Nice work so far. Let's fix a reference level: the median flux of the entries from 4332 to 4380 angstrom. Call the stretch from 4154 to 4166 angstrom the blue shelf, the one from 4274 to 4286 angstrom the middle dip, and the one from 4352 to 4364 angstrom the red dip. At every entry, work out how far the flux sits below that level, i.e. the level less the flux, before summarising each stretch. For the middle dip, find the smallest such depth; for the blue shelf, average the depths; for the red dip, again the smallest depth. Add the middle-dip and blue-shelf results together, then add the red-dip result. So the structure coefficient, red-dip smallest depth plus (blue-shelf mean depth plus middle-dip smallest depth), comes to 4.9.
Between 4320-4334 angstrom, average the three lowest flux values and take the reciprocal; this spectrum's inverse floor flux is 0.066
